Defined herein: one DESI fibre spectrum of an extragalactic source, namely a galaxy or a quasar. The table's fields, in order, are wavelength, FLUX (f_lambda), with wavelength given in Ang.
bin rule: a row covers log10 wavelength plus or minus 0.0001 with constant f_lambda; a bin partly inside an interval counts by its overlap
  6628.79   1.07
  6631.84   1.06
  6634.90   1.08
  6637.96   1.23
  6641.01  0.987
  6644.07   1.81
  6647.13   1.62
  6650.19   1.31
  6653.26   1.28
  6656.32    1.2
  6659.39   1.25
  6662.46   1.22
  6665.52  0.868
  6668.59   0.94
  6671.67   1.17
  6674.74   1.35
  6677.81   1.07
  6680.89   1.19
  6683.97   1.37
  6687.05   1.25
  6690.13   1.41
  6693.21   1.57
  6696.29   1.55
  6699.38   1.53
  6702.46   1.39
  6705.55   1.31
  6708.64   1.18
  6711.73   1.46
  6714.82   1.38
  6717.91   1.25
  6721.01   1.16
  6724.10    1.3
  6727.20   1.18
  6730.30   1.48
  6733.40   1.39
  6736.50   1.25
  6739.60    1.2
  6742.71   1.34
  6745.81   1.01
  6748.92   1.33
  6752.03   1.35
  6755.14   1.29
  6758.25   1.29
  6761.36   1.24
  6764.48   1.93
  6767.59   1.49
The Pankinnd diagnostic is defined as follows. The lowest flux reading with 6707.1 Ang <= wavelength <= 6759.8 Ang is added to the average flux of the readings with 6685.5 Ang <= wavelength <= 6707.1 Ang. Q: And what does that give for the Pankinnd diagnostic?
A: 2.44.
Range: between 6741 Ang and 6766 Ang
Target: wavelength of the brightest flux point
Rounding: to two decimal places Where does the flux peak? 6764.48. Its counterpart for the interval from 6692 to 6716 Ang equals 6693.21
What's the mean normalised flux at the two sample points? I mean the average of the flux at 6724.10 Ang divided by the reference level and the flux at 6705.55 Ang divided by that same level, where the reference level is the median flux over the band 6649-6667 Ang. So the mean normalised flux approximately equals 1.06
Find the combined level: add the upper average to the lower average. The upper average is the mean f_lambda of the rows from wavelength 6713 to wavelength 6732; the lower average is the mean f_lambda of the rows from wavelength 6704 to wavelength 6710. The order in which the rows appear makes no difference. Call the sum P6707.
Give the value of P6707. 2.54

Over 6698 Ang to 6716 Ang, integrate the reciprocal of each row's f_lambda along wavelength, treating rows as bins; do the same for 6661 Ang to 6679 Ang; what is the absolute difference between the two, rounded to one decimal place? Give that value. 3.5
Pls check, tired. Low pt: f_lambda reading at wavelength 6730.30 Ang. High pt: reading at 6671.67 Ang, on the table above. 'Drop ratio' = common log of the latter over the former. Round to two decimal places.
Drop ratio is -0.10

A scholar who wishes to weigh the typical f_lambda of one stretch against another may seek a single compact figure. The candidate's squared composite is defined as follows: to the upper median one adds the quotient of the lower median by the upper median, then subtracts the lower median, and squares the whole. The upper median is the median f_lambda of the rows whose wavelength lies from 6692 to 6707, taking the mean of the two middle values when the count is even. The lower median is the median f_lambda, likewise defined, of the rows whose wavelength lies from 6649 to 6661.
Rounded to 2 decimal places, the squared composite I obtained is 1.19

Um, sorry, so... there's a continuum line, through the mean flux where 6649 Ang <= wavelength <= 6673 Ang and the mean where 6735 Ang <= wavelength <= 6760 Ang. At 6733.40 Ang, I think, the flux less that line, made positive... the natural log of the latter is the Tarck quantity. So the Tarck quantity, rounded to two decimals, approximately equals -1.90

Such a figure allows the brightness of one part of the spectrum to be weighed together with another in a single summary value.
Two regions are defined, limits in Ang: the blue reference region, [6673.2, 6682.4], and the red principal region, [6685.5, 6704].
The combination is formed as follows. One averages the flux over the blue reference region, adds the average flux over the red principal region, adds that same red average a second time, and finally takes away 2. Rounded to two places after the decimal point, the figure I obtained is 2.10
